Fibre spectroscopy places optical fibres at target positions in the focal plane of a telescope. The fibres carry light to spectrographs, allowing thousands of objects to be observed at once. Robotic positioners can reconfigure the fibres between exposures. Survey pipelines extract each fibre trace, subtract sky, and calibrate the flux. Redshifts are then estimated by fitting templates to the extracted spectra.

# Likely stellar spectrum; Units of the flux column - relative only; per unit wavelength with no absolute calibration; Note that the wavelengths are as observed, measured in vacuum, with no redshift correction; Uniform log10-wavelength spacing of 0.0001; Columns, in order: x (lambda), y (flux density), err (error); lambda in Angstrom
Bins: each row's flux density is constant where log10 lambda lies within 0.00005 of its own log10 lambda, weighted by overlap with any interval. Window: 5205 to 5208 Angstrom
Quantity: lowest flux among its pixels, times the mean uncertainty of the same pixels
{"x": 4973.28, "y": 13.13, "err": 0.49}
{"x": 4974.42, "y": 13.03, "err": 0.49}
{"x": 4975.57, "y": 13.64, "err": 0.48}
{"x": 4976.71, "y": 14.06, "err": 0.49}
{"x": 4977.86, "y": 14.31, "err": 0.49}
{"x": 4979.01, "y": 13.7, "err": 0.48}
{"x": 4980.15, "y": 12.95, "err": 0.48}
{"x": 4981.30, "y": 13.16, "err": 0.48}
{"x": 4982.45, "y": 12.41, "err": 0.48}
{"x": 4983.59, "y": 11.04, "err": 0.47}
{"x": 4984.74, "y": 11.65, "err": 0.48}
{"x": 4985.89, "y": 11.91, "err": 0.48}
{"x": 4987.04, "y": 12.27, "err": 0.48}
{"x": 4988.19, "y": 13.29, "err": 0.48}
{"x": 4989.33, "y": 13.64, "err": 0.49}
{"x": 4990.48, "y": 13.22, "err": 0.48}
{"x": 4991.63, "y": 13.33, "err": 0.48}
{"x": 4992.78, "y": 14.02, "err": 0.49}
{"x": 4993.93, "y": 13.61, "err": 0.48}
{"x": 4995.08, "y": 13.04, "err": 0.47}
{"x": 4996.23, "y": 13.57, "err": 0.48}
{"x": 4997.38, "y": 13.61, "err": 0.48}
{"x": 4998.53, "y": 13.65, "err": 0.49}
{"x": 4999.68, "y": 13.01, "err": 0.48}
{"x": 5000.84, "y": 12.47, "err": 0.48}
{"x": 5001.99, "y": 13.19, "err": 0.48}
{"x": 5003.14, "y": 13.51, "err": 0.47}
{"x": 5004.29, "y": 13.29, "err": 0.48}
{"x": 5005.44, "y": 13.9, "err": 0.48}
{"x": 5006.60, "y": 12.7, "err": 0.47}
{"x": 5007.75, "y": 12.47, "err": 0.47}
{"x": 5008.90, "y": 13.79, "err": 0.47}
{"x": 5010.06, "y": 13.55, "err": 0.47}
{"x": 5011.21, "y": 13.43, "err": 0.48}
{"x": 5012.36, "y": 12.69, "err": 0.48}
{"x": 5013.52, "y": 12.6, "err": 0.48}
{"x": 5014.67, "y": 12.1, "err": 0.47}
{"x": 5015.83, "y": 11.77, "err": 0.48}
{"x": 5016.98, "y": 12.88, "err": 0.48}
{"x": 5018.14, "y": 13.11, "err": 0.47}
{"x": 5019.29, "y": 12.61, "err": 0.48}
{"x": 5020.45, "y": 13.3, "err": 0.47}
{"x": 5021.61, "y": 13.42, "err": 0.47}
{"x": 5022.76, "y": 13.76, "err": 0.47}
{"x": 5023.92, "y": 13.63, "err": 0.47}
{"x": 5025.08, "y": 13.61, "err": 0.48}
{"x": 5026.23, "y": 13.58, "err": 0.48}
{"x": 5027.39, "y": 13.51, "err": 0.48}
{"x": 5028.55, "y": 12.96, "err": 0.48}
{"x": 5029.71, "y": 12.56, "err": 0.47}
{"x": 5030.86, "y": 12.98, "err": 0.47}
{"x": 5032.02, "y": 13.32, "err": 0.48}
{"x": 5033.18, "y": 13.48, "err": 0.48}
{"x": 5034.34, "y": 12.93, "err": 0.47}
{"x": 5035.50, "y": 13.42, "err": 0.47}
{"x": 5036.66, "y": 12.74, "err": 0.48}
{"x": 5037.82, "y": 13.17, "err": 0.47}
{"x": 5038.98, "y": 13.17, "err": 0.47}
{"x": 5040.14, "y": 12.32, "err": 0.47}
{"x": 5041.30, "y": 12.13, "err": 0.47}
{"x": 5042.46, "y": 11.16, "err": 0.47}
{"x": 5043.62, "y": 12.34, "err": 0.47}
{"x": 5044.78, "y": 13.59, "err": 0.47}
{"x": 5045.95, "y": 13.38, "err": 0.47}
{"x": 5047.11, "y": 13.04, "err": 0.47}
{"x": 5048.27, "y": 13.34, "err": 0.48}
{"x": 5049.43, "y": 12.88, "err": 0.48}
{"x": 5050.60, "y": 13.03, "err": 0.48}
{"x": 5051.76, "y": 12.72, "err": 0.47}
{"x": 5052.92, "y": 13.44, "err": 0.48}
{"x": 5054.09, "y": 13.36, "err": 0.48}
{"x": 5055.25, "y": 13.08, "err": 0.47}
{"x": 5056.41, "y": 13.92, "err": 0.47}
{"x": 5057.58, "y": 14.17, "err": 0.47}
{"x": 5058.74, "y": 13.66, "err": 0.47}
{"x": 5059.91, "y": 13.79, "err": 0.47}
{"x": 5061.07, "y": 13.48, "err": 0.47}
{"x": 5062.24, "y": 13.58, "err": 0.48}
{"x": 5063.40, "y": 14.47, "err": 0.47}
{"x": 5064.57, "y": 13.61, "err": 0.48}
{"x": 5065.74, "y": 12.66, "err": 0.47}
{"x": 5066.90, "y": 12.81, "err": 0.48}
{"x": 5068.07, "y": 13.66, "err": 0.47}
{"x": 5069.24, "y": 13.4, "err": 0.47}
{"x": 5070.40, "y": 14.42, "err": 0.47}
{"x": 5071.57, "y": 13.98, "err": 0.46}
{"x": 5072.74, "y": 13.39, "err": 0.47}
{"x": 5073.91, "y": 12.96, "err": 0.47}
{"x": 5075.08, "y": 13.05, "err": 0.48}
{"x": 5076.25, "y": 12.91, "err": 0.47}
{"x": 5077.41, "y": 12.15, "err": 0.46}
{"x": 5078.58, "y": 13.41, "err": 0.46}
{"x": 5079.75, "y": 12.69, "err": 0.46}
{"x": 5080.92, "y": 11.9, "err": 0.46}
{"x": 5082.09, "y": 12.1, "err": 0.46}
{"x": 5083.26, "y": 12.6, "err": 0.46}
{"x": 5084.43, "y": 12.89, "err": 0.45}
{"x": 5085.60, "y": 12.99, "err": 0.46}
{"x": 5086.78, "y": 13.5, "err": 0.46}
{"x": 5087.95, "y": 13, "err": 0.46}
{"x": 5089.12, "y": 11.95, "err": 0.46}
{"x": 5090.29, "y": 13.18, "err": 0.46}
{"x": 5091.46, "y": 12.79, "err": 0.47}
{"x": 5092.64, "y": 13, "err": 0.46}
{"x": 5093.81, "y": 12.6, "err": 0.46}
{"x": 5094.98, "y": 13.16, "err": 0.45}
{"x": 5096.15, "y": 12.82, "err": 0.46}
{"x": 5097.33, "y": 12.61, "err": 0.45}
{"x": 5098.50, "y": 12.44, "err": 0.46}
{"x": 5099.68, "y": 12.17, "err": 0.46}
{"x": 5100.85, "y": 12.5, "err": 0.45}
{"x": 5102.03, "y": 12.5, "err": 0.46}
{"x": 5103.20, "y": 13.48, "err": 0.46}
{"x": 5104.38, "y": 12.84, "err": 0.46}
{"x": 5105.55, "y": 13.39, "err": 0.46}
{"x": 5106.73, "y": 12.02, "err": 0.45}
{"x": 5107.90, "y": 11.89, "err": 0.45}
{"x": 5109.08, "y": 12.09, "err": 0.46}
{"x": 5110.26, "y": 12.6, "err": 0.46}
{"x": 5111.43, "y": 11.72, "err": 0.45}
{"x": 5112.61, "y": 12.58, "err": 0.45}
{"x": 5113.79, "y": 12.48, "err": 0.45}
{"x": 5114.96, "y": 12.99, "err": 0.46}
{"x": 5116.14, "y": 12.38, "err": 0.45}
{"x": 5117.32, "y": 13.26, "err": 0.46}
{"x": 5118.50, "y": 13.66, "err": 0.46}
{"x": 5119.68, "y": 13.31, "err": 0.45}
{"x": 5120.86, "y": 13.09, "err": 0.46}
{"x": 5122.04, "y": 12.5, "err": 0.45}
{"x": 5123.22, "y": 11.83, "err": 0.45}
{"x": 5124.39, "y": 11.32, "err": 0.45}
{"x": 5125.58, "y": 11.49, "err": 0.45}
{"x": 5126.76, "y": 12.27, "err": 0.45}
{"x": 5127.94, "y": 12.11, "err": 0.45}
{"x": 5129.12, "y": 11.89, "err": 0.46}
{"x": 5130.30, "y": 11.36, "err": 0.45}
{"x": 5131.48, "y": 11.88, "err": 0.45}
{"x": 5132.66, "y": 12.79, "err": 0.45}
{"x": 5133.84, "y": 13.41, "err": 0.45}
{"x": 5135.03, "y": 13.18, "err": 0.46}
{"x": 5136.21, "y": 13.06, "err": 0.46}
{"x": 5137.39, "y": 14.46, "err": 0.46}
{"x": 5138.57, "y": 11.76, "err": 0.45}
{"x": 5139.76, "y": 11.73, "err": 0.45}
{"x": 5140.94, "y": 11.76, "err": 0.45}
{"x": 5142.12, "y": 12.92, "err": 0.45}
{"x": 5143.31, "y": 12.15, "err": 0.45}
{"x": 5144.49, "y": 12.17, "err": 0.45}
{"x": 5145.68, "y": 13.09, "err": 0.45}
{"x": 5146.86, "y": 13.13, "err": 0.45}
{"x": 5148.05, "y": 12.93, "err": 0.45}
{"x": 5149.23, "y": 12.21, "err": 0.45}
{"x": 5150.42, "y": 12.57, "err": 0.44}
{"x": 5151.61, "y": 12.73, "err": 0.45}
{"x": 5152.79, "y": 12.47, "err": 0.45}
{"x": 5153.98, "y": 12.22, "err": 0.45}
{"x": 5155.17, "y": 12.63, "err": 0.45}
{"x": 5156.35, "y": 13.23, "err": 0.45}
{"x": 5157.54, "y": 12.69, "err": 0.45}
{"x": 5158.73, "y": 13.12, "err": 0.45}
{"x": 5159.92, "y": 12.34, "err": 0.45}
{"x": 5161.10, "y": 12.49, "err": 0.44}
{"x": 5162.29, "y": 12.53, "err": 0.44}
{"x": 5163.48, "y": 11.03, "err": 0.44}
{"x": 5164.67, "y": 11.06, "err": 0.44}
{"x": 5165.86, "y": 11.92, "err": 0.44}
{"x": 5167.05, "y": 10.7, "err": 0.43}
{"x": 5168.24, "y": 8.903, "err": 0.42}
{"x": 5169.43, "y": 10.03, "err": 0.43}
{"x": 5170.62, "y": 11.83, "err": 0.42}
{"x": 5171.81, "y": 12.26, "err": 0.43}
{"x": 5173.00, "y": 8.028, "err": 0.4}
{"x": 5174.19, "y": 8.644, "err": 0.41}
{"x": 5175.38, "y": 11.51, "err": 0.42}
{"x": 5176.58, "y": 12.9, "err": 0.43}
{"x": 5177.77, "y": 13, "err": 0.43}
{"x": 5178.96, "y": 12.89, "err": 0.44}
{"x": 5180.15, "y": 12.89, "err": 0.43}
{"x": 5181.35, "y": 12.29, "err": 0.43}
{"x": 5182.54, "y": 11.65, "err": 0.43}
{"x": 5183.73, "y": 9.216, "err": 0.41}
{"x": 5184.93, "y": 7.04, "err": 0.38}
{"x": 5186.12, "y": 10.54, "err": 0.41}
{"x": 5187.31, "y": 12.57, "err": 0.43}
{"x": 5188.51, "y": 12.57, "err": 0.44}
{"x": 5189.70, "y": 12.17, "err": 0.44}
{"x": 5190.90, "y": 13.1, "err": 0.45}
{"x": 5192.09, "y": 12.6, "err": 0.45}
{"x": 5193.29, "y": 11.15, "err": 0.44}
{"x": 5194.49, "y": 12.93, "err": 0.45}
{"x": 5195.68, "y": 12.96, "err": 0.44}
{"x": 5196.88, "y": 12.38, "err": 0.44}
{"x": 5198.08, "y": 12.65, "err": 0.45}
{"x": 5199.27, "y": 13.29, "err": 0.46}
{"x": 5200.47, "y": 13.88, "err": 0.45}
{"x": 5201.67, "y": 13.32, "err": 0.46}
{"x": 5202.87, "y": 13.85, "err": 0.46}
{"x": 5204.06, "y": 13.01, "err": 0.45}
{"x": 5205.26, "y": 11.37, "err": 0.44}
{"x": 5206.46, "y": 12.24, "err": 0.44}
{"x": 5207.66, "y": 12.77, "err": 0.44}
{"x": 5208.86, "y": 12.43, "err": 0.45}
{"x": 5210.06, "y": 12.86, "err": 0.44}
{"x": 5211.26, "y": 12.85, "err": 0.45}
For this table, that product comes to 5.0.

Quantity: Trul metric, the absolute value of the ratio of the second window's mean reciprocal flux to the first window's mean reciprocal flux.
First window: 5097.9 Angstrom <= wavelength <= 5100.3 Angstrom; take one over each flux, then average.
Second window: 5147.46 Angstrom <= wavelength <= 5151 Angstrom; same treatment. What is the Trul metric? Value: 0.979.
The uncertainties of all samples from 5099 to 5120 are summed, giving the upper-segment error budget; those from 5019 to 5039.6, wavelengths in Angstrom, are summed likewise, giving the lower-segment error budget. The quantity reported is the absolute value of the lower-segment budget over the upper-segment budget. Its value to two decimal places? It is 1.04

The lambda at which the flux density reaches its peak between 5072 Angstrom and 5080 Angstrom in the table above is 5078.58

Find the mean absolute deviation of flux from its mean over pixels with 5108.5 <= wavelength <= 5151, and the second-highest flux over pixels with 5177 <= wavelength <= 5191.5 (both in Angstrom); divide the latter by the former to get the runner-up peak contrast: 22.4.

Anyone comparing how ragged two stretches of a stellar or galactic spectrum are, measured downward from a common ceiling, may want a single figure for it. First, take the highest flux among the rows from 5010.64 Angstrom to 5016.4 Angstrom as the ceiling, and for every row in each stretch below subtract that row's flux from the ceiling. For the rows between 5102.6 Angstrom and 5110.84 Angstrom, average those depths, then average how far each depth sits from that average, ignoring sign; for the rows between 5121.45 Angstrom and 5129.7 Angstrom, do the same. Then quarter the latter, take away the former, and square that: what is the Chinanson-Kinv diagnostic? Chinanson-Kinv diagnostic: 0.20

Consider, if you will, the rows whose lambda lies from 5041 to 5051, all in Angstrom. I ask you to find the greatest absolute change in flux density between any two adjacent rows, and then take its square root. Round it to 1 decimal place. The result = 1.1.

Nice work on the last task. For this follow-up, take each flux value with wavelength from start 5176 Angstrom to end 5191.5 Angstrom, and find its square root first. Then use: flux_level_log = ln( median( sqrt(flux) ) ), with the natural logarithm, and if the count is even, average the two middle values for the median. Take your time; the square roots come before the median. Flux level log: 1.27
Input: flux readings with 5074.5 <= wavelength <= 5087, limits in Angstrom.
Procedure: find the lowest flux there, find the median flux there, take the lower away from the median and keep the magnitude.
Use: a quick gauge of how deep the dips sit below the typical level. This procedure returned 1.0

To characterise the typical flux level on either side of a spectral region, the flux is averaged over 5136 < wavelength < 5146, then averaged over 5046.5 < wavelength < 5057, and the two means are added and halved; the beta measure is 12.9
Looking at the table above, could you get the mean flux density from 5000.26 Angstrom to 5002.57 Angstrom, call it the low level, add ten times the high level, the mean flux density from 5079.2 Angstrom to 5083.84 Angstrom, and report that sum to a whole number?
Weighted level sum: 136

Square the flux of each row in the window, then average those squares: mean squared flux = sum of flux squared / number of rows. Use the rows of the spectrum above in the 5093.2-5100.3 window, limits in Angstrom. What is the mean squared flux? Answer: 160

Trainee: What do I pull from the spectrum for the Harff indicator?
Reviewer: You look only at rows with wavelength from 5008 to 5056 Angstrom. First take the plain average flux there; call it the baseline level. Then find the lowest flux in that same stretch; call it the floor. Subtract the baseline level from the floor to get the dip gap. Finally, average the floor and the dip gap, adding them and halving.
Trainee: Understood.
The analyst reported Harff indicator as 4.65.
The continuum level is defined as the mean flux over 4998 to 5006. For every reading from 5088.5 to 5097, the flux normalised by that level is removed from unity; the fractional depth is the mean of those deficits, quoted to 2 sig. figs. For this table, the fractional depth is 0.038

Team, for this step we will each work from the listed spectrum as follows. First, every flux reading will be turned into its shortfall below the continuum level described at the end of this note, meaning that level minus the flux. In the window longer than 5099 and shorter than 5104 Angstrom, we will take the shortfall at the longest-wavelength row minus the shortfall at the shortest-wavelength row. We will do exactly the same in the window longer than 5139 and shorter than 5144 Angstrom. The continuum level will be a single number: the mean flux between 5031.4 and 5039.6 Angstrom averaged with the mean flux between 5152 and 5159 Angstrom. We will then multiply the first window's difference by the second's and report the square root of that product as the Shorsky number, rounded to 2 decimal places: 0.74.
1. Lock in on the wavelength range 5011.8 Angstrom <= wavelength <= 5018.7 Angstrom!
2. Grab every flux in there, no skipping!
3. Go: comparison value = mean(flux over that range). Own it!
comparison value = 12.5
